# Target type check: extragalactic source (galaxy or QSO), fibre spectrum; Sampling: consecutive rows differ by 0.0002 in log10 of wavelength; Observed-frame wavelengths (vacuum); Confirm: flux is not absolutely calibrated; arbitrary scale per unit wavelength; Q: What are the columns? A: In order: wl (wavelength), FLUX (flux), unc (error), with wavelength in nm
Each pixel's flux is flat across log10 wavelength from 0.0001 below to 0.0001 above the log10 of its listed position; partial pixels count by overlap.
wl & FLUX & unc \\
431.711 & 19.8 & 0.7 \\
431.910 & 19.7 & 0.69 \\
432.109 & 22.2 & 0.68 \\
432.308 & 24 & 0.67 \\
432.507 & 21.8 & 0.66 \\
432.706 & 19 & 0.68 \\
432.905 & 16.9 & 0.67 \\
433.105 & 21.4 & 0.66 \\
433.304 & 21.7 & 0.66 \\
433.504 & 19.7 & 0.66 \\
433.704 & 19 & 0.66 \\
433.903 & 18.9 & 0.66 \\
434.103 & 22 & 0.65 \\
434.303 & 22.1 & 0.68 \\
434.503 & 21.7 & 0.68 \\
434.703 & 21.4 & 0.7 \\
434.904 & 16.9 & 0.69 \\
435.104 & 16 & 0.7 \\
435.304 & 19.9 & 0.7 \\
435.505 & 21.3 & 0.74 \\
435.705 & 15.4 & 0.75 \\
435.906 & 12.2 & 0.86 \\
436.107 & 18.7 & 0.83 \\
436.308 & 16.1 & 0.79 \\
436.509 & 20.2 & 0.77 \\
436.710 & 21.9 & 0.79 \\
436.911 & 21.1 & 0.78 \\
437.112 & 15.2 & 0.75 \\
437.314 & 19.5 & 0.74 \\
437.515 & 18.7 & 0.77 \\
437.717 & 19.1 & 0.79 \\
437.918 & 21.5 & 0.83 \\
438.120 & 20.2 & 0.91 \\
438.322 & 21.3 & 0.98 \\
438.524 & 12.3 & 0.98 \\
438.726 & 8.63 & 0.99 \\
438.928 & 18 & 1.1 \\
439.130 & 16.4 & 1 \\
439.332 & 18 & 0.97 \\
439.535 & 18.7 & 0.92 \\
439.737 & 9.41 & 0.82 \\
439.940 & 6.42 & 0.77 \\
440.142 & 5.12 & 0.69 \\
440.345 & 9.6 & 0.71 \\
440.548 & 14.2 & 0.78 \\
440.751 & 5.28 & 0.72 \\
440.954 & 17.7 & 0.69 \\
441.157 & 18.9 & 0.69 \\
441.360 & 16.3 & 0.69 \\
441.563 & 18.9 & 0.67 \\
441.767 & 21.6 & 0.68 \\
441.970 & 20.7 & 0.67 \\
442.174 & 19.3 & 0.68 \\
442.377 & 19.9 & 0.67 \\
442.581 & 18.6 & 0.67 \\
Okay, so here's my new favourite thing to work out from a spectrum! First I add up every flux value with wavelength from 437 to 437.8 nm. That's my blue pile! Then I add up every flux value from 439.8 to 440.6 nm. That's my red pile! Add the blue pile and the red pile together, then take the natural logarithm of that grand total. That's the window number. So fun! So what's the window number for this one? 4.7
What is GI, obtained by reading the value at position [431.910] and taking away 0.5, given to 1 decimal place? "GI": 19.2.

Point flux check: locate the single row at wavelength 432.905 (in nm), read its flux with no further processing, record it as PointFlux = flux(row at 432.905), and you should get 16.9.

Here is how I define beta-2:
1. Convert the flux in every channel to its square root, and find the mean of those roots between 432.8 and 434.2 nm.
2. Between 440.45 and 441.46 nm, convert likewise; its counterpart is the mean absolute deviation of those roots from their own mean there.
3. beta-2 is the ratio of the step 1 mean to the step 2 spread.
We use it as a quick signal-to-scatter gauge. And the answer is 8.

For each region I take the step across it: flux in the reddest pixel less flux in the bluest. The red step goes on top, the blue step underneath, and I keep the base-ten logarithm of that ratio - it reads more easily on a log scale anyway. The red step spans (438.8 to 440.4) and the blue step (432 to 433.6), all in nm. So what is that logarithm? 0.5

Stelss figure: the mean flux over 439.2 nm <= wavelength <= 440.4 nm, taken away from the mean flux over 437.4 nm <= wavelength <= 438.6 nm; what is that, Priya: 7.6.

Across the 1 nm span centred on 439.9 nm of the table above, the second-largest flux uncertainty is 0.82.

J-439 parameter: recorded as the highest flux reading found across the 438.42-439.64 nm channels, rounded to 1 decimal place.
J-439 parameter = 18.7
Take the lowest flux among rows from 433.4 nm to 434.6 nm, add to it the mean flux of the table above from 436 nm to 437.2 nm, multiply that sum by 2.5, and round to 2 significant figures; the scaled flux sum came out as 94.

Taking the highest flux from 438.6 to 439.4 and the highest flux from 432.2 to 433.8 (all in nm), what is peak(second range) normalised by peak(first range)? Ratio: 1.33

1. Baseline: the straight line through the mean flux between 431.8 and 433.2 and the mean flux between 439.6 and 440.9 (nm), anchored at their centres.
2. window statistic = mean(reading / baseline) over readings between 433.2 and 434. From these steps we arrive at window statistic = 1.04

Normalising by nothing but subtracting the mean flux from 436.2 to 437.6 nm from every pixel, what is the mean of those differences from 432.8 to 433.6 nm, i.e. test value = 1.0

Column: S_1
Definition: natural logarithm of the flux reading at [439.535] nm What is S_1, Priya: 2.93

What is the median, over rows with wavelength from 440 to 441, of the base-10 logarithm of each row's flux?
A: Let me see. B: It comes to 0.98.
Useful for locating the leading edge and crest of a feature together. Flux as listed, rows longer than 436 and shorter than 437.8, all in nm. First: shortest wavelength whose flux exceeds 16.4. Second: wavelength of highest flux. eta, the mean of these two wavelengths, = 436.41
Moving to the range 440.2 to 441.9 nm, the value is 441.36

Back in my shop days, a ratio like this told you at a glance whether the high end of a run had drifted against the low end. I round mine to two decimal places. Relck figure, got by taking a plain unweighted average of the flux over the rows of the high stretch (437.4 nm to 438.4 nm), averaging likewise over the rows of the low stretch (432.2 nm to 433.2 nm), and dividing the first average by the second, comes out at 0.98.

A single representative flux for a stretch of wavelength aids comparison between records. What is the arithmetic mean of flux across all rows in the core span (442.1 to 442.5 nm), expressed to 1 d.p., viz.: 19.6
